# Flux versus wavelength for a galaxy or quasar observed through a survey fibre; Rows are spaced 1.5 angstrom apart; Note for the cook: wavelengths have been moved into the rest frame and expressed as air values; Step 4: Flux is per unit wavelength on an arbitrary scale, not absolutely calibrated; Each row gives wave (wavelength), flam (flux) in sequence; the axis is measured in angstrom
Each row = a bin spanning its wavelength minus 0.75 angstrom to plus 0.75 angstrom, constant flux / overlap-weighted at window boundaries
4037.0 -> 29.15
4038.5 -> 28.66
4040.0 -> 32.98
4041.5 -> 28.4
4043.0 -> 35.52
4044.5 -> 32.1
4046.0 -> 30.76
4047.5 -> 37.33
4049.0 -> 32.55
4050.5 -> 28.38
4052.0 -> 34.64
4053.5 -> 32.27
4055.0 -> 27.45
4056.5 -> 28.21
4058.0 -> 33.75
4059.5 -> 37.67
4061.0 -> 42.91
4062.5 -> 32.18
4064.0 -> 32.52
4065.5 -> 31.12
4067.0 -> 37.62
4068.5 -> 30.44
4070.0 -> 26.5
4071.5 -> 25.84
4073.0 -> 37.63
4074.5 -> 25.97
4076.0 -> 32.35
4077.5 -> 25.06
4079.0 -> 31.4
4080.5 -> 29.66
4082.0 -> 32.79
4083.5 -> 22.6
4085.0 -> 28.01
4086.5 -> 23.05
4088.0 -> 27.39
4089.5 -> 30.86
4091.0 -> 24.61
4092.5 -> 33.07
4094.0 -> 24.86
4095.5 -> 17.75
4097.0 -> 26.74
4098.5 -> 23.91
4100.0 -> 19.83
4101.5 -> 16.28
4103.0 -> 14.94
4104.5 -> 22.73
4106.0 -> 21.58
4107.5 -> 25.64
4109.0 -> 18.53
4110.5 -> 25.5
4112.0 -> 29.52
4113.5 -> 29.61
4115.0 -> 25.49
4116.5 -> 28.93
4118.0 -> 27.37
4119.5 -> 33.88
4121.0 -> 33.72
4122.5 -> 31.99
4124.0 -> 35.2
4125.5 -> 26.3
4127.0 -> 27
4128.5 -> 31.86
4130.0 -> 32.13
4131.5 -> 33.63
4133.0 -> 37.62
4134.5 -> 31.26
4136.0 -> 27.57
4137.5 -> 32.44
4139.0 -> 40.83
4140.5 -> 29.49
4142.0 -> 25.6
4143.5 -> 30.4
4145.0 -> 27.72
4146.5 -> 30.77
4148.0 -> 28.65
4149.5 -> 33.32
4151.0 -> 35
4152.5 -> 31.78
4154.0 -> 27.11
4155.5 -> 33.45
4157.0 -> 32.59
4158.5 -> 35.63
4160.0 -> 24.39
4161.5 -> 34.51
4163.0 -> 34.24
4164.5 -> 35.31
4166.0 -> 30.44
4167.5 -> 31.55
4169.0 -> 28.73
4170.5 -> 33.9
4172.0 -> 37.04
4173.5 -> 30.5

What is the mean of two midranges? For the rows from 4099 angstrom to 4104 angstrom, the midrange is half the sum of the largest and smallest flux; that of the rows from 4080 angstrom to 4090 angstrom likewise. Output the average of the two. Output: 22.5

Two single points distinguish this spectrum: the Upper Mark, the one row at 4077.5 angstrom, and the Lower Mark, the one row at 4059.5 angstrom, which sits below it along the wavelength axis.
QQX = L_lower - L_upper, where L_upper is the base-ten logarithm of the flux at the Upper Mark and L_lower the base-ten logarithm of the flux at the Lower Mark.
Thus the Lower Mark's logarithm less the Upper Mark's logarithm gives 0.18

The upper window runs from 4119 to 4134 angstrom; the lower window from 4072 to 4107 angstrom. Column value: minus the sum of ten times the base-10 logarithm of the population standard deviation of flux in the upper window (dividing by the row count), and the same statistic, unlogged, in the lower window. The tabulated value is -10.8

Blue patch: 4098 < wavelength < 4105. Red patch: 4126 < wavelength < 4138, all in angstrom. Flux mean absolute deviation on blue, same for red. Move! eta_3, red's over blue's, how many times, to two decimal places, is 0.73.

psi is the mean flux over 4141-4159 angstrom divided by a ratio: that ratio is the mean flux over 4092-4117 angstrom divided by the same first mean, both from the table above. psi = 40.4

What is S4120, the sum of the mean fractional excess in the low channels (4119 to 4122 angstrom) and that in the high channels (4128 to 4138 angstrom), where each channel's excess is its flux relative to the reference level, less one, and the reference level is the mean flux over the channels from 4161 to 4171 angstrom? 0.03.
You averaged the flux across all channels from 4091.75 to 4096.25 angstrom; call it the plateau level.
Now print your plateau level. 25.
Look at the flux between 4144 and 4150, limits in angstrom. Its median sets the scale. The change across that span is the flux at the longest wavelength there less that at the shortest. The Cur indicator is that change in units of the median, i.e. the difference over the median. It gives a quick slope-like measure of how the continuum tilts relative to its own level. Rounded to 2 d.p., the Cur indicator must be 0.19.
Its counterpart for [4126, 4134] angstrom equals 0.33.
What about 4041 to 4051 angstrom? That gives 0.00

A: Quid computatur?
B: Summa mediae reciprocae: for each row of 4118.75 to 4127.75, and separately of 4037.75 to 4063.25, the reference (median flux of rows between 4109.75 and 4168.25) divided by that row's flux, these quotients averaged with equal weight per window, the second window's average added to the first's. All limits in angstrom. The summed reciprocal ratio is 2.0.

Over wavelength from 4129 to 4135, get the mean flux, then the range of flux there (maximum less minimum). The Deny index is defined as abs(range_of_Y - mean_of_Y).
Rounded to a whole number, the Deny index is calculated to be 27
